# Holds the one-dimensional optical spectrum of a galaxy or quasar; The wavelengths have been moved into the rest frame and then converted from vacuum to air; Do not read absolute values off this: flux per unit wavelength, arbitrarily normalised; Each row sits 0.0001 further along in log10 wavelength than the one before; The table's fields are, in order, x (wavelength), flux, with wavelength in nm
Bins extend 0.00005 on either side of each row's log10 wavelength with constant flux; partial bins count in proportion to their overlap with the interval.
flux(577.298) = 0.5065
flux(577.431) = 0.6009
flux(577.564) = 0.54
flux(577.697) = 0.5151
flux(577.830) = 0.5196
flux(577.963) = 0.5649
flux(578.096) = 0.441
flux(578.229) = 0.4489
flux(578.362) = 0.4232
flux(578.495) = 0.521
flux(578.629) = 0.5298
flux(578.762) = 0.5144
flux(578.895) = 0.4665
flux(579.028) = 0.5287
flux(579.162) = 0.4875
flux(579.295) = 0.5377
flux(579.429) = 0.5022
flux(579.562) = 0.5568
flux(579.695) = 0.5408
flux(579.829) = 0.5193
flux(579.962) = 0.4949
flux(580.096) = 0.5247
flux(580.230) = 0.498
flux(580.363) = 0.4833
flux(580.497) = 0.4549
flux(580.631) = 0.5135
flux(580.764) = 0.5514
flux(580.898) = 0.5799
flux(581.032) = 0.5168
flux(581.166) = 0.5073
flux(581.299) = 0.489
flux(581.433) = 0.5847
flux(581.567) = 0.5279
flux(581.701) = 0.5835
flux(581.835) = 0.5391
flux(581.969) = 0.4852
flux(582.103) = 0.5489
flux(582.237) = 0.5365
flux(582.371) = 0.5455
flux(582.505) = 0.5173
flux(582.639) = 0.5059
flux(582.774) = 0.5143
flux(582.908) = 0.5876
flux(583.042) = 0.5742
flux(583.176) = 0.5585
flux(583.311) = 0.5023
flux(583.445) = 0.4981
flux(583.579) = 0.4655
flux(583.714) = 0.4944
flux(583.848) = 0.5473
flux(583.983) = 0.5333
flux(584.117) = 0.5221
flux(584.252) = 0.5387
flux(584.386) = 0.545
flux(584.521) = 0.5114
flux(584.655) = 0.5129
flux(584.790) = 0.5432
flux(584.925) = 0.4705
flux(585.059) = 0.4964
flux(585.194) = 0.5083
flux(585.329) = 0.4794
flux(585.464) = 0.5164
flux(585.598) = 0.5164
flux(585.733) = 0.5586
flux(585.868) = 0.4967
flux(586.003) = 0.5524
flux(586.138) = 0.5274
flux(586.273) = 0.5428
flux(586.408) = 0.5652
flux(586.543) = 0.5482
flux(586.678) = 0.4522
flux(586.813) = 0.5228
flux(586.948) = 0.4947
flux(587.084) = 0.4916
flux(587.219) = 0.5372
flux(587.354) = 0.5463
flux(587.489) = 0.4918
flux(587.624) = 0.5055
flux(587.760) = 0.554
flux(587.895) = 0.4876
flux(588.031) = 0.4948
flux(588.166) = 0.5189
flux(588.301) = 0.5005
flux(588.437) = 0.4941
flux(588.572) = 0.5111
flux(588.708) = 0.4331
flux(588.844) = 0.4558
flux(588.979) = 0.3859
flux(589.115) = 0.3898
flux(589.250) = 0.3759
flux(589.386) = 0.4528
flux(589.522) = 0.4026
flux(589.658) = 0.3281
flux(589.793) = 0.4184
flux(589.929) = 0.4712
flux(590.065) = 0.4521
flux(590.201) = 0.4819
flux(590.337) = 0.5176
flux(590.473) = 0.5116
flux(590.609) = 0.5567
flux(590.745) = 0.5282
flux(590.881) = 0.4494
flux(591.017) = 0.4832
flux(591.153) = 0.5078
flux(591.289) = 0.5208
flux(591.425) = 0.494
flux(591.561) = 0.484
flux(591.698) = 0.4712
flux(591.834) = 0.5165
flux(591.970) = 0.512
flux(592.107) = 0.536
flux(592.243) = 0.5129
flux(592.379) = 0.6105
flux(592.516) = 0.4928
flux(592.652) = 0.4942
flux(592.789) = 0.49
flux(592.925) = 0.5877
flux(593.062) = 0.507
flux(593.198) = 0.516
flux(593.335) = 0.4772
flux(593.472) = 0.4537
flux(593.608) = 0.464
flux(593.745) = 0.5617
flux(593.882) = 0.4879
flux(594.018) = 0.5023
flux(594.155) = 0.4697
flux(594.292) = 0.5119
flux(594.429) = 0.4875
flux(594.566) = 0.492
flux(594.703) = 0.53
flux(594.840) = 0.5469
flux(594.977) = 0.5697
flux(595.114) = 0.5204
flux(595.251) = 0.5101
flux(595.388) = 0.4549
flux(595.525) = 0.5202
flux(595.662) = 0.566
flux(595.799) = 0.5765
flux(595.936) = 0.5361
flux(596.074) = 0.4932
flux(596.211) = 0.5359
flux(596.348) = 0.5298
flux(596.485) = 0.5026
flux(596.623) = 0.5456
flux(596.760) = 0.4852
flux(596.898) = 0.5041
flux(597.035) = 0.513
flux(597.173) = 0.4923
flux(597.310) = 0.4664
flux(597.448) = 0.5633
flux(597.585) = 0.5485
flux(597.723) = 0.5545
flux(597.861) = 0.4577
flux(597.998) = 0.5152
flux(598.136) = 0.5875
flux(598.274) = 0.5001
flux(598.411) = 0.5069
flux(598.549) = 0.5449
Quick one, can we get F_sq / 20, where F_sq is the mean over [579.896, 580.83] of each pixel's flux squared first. 0.0127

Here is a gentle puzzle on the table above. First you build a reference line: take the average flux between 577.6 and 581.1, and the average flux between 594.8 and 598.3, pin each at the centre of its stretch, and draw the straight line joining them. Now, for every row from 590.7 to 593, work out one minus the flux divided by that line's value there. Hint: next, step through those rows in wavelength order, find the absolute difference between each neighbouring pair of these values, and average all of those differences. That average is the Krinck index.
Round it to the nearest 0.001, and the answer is 0.074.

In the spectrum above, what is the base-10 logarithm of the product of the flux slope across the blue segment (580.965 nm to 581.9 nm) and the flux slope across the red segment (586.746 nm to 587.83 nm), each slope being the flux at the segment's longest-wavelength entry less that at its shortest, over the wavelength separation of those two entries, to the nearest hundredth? -3.04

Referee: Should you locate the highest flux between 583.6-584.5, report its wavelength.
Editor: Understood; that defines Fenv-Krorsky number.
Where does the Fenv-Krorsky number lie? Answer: 583.848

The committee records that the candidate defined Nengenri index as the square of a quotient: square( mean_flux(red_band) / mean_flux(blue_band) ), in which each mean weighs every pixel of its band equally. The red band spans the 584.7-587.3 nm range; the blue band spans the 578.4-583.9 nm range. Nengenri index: 0.98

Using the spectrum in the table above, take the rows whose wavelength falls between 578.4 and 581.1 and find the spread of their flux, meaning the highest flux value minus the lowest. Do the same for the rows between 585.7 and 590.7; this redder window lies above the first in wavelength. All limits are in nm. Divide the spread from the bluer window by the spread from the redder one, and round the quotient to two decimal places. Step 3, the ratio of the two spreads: 0.53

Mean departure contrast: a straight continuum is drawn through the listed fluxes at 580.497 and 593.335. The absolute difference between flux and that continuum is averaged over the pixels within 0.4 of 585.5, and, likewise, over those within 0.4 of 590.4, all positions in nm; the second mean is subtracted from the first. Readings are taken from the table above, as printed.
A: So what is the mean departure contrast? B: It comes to 0.007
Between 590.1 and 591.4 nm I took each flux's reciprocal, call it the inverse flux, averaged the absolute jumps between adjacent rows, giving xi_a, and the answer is 0.13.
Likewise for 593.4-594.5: 0.17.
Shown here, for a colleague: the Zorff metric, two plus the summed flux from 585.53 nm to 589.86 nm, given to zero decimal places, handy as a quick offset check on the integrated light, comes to 18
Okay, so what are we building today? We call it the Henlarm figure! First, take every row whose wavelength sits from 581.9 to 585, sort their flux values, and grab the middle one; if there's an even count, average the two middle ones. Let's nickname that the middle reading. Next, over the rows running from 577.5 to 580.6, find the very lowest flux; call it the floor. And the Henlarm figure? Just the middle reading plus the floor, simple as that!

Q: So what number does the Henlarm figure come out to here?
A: 0.945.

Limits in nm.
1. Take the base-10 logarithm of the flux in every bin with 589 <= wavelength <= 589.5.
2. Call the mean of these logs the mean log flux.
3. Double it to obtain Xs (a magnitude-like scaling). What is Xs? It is -0.79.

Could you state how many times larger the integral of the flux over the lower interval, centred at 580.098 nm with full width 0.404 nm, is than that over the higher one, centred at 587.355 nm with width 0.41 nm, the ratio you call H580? 0.95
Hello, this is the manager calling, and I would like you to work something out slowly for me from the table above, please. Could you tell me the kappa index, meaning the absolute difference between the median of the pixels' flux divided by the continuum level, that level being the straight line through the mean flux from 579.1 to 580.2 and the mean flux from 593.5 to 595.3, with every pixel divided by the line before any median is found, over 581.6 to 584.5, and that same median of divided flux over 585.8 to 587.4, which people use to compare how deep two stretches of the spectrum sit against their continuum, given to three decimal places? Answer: 0.003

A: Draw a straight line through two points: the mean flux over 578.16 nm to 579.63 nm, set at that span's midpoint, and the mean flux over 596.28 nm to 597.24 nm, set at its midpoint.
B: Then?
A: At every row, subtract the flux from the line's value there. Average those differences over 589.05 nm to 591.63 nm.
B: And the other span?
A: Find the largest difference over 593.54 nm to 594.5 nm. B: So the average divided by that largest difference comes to 1.0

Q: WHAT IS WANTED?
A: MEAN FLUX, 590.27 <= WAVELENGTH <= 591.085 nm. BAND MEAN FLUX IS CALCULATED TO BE 0.508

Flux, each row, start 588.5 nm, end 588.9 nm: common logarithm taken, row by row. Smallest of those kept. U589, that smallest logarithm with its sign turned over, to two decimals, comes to 0.36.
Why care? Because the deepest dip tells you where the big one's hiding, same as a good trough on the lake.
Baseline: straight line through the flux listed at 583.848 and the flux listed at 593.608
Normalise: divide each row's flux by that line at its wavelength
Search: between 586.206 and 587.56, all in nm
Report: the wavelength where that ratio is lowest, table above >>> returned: 586.678 nm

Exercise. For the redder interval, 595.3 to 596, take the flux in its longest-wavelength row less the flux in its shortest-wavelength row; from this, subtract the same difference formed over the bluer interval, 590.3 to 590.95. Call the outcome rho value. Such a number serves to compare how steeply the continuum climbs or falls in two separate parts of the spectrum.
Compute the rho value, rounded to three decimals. 0.149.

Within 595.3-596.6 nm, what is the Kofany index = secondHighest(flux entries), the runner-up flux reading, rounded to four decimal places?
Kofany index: 0.5660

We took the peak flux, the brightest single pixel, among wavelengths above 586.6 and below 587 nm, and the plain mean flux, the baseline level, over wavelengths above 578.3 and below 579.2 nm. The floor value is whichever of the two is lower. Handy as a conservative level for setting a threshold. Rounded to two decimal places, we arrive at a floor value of 0.50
